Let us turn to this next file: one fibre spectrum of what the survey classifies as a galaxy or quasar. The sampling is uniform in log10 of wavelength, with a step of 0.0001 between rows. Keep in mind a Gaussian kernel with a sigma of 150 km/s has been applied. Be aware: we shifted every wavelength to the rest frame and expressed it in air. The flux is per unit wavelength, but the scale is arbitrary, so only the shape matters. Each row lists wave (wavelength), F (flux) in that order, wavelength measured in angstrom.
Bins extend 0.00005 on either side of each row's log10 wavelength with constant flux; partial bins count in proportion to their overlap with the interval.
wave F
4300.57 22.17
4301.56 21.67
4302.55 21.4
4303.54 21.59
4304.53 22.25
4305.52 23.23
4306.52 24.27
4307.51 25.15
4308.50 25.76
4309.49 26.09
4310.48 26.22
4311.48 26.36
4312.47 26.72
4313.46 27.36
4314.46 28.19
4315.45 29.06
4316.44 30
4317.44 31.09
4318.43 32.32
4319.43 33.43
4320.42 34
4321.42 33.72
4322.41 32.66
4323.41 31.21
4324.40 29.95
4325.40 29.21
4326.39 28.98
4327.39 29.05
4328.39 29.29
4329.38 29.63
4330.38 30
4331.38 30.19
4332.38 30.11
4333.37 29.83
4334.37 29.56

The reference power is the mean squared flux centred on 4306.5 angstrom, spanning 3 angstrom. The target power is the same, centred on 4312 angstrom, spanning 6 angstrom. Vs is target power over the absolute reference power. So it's 1.23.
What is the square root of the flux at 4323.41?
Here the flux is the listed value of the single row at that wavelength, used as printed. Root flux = 5.59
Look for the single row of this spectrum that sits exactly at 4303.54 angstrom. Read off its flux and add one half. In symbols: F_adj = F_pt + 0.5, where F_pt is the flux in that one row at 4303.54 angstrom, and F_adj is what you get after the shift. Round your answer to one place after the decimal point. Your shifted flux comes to 22.1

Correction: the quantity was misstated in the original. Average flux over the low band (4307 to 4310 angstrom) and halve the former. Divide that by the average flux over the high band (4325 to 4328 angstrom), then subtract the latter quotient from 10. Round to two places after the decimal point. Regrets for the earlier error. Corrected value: 9.56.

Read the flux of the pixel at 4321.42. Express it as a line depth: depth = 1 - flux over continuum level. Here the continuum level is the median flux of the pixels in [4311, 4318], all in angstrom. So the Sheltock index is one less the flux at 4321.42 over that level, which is -0.20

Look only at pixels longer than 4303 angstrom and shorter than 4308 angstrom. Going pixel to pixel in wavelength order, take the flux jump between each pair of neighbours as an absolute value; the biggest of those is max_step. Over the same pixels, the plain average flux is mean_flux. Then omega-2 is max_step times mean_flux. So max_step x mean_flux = 24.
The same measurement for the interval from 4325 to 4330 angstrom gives 10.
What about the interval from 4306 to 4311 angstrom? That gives 22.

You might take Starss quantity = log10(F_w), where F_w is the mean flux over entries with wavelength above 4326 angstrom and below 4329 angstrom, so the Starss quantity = 1.464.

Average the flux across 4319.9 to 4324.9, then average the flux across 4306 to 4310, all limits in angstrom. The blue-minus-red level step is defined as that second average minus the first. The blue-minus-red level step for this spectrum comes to -7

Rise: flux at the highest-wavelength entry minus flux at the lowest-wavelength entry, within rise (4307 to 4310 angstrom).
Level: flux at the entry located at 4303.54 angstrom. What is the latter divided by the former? 23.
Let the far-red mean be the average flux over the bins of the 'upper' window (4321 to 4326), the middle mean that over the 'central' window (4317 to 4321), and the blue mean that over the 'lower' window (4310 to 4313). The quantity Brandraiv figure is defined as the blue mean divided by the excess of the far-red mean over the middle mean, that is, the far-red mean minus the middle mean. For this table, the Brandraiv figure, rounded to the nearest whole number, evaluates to -19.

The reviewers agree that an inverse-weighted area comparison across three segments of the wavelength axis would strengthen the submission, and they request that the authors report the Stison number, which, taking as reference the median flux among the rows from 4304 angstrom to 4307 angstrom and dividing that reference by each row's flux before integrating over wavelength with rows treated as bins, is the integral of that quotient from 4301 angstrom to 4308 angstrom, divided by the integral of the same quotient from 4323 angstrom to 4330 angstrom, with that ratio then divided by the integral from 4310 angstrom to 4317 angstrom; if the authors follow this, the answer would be 0.22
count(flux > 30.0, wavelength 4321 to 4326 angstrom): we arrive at 3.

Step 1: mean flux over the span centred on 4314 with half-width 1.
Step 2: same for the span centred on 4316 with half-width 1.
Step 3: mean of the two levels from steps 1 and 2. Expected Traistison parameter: 29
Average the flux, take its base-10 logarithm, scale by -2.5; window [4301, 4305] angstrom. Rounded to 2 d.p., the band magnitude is -3.34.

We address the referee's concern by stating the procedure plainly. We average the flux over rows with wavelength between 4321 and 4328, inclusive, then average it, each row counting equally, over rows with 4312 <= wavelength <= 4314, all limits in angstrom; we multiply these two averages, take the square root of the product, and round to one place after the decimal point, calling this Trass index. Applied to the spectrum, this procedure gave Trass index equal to 28.8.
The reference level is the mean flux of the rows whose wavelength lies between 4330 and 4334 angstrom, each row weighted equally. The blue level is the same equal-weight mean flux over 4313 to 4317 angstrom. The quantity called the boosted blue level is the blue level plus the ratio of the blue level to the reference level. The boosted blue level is 30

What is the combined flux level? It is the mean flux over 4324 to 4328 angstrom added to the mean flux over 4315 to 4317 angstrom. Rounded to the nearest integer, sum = 59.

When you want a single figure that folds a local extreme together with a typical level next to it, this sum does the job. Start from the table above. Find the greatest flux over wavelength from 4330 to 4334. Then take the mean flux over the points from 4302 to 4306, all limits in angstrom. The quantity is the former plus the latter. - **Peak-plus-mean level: 52.3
